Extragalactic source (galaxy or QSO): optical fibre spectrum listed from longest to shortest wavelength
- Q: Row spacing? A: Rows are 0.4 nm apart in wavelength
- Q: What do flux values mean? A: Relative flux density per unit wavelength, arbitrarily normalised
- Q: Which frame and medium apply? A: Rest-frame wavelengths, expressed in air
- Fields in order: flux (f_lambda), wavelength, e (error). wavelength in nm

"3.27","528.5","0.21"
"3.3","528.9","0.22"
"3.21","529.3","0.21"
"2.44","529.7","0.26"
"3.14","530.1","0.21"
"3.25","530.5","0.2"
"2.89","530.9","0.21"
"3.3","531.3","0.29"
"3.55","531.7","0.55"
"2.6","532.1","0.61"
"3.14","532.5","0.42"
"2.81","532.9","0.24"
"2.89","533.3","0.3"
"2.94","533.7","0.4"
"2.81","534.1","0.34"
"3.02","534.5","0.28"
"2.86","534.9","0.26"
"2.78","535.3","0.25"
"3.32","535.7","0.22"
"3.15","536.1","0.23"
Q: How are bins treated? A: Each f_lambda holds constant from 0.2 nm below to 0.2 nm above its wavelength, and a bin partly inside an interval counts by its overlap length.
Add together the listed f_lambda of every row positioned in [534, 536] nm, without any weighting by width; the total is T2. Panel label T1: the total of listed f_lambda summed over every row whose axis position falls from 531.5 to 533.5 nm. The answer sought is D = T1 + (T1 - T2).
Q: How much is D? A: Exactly 15.2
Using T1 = 15.0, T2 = 14.8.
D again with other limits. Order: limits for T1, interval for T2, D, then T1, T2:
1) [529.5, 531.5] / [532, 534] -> 15.7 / 15.0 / 14.4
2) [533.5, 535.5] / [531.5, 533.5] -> 13.8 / 14.4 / 15.0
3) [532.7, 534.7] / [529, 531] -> 14.0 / 14.5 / 14.9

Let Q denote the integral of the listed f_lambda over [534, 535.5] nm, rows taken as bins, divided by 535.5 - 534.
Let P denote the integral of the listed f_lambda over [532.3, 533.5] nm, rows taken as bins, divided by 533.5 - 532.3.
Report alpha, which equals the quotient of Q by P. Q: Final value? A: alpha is 0.97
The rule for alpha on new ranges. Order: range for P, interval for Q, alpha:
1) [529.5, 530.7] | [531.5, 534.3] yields 1.01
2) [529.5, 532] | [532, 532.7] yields 0.95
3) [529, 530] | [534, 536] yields 1.02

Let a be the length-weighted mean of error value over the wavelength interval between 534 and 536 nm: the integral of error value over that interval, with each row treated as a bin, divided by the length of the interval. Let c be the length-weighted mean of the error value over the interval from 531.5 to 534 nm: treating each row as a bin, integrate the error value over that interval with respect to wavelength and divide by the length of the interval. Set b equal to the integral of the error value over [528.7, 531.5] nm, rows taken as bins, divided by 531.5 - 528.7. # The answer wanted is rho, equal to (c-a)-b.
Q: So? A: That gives -0.08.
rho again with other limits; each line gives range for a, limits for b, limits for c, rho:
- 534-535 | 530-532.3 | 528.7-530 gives -0.41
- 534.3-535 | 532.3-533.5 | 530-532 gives -0.28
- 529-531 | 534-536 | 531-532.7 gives -0.03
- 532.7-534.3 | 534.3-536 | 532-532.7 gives -0.07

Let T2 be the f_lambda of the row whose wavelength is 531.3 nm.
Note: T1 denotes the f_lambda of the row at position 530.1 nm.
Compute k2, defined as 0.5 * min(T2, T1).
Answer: 1.57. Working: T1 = 3.14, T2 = 3.3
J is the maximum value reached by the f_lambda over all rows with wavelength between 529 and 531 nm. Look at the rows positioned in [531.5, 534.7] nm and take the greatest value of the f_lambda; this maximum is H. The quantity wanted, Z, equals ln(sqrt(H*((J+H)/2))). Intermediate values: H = 3.55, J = 3.25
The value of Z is 1.245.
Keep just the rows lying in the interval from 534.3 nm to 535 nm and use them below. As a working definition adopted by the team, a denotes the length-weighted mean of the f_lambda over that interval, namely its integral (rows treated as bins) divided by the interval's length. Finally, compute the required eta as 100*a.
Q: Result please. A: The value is 295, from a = 2.95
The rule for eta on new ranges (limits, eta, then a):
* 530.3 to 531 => 310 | 3.10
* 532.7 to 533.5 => 285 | 2.85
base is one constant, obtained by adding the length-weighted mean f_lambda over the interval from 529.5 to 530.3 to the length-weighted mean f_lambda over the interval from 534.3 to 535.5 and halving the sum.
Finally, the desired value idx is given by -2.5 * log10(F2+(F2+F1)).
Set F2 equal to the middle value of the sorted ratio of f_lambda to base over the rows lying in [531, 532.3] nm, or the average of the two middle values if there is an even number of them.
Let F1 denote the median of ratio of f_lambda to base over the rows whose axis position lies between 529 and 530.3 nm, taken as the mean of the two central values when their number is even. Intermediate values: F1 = 1.11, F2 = 1.16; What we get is -1.34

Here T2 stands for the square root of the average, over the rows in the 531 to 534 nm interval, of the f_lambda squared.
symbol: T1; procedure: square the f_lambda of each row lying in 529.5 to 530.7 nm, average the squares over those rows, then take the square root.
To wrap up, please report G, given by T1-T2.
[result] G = -0.1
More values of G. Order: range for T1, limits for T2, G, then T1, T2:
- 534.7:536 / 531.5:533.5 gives 0.0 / 3.00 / 3.02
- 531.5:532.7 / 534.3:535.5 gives 0.2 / 3.12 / 2.89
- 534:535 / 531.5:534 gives -0.1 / 2.90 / 3.00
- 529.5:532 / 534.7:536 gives 0.1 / 3.12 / 3.00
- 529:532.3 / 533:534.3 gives 0.2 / 3.07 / 2.88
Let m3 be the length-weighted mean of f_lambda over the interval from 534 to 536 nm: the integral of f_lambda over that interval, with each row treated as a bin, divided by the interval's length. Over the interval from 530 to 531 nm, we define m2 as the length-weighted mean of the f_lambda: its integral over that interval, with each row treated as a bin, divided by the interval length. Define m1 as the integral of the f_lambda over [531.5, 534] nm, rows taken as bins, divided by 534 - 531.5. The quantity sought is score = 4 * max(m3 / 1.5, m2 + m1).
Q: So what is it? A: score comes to 24.4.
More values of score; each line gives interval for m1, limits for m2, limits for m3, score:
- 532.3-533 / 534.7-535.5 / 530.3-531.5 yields 23.3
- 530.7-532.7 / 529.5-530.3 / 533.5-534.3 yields 23.5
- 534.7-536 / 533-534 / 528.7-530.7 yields 23.6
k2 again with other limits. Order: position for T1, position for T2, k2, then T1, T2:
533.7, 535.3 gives 1.39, 2.94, 2.78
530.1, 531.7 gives 1.57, 3.14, 3.55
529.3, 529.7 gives 1.22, 3.21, 2.44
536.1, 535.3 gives 1.39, 3.15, 2.78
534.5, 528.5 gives 1.51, 3.02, 3.27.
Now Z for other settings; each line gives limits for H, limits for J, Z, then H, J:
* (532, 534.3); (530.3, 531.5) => 1.157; 3.14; 3.3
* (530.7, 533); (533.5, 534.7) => 1.228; 3.55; 3.02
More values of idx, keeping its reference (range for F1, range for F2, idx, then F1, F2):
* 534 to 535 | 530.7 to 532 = -1.31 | 1.01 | 1.16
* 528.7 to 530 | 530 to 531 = -1.31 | 1.13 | 1.11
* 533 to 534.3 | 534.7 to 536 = -1.20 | 1.02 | 1.01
